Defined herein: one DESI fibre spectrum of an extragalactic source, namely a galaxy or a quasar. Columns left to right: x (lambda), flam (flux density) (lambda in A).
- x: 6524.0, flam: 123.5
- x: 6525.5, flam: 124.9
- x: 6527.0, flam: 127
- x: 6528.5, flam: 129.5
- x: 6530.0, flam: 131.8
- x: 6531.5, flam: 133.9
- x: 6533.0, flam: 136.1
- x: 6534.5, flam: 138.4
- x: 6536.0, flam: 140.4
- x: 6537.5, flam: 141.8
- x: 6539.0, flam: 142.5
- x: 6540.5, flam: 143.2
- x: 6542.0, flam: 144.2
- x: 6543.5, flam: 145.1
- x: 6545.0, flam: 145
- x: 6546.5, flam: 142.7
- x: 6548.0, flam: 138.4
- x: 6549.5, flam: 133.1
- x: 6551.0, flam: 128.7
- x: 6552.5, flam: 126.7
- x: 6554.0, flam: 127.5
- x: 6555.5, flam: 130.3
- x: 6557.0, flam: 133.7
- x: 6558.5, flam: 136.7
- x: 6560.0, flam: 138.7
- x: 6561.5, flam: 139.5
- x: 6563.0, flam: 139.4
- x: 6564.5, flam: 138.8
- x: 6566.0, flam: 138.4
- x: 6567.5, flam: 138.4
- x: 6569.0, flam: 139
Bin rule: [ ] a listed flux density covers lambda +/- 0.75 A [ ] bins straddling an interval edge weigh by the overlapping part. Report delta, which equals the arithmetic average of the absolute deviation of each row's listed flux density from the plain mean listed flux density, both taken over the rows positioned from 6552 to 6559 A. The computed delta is 3.4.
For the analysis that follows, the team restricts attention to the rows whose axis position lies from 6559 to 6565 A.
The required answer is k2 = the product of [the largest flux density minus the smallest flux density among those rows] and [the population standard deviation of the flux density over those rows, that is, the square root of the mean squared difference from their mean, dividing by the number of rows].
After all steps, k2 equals 0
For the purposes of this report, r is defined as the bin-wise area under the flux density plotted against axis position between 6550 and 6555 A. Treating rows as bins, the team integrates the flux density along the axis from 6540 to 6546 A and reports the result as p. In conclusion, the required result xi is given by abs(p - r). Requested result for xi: 226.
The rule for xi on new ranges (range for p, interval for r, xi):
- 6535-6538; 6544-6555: 1060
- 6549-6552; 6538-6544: 471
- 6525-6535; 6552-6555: 934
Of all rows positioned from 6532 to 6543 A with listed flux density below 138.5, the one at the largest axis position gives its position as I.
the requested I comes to 6534.5 A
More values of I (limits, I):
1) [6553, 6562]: 6558.5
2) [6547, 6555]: 6554.0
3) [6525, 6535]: 6534.5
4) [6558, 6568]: 6567.5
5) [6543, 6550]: 6549.5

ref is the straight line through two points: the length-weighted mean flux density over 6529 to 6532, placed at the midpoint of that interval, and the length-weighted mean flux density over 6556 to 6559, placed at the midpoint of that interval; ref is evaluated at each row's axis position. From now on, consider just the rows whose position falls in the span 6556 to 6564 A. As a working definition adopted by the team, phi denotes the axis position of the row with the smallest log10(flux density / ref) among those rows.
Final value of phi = 6557.0 A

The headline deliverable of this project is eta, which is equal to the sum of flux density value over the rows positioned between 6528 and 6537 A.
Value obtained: 810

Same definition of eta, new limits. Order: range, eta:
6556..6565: 827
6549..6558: 780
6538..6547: 863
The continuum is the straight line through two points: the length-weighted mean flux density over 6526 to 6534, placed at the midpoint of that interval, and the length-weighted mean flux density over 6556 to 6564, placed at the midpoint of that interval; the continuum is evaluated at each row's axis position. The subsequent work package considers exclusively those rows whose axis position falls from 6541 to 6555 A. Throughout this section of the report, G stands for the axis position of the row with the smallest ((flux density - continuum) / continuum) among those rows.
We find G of 6552.5 A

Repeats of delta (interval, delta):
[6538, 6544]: 0.9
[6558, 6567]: 0.7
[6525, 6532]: 2.8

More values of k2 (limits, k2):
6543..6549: 18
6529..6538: 35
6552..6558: 19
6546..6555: 95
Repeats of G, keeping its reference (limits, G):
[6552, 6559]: 6552.5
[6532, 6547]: 6533.0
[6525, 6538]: 6525.5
